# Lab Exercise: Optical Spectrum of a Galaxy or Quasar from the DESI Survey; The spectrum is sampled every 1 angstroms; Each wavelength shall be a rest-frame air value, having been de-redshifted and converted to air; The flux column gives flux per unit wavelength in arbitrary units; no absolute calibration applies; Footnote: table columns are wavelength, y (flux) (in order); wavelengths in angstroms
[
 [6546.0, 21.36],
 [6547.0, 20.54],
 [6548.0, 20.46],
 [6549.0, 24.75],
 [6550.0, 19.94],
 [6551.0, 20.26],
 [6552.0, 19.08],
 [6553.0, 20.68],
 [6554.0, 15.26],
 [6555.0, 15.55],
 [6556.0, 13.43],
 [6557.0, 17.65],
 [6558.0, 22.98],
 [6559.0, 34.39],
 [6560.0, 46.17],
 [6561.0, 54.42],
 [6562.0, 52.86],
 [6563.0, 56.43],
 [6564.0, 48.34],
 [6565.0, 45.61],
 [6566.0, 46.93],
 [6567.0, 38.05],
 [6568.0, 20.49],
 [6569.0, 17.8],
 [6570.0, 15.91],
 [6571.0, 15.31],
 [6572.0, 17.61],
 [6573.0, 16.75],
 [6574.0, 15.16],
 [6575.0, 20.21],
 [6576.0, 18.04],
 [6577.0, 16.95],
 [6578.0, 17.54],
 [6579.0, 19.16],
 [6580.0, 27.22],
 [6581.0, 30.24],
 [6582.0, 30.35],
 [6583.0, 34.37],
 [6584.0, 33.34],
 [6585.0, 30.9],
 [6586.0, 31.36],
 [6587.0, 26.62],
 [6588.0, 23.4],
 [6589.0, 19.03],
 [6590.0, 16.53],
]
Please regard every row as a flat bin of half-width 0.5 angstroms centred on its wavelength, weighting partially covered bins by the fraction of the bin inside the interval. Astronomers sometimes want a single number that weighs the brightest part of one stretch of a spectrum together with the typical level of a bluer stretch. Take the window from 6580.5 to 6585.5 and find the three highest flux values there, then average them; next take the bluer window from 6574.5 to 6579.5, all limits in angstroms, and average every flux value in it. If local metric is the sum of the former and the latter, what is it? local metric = 51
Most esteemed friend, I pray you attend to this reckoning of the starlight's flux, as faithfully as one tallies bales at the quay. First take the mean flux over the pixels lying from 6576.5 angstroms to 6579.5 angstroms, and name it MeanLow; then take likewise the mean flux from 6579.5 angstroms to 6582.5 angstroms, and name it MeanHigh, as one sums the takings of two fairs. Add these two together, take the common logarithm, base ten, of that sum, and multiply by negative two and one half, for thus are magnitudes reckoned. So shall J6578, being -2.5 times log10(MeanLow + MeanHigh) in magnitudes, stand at -4.2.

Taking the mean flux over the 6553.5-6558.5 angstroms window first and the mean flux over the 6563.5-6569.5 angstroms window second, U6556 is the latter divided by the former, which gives 2.1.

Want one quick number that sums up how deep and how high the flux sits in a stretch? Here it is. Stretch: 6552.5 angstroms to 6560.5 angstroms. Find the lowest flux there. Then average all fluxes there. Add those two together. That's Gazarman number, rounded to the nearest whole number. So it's 37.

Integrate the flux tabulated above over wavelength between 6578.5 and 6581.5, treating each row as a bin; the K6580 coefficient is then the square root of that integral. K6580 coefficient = 8.8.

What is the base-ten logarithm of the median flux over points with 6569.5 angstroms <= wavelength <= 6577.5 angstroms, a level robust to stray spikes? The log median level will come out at 1.23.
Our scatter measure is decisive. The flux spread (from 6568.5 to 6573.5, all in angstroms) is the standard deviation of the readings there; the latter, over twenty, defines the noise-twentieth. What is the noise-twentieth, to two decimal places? 0.05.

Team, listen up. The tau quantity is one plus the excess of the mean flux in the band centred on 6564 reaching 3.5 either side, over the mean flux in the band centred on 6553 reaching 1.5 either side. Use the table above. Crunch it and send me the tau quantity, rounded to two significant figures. 32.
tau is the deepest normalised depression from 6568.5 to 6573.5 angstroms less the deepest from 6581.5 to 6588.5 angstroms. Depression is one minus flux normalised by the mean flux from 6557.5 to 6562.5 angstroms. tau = 0.2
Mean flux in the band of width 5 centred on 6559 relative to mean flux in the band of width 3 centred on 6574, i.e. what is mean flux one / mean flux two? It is 2.0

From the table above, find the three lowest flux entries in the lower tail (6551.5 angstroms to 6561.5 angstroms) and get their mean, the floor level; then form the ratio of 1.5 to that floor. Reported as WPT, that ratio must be 0.10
